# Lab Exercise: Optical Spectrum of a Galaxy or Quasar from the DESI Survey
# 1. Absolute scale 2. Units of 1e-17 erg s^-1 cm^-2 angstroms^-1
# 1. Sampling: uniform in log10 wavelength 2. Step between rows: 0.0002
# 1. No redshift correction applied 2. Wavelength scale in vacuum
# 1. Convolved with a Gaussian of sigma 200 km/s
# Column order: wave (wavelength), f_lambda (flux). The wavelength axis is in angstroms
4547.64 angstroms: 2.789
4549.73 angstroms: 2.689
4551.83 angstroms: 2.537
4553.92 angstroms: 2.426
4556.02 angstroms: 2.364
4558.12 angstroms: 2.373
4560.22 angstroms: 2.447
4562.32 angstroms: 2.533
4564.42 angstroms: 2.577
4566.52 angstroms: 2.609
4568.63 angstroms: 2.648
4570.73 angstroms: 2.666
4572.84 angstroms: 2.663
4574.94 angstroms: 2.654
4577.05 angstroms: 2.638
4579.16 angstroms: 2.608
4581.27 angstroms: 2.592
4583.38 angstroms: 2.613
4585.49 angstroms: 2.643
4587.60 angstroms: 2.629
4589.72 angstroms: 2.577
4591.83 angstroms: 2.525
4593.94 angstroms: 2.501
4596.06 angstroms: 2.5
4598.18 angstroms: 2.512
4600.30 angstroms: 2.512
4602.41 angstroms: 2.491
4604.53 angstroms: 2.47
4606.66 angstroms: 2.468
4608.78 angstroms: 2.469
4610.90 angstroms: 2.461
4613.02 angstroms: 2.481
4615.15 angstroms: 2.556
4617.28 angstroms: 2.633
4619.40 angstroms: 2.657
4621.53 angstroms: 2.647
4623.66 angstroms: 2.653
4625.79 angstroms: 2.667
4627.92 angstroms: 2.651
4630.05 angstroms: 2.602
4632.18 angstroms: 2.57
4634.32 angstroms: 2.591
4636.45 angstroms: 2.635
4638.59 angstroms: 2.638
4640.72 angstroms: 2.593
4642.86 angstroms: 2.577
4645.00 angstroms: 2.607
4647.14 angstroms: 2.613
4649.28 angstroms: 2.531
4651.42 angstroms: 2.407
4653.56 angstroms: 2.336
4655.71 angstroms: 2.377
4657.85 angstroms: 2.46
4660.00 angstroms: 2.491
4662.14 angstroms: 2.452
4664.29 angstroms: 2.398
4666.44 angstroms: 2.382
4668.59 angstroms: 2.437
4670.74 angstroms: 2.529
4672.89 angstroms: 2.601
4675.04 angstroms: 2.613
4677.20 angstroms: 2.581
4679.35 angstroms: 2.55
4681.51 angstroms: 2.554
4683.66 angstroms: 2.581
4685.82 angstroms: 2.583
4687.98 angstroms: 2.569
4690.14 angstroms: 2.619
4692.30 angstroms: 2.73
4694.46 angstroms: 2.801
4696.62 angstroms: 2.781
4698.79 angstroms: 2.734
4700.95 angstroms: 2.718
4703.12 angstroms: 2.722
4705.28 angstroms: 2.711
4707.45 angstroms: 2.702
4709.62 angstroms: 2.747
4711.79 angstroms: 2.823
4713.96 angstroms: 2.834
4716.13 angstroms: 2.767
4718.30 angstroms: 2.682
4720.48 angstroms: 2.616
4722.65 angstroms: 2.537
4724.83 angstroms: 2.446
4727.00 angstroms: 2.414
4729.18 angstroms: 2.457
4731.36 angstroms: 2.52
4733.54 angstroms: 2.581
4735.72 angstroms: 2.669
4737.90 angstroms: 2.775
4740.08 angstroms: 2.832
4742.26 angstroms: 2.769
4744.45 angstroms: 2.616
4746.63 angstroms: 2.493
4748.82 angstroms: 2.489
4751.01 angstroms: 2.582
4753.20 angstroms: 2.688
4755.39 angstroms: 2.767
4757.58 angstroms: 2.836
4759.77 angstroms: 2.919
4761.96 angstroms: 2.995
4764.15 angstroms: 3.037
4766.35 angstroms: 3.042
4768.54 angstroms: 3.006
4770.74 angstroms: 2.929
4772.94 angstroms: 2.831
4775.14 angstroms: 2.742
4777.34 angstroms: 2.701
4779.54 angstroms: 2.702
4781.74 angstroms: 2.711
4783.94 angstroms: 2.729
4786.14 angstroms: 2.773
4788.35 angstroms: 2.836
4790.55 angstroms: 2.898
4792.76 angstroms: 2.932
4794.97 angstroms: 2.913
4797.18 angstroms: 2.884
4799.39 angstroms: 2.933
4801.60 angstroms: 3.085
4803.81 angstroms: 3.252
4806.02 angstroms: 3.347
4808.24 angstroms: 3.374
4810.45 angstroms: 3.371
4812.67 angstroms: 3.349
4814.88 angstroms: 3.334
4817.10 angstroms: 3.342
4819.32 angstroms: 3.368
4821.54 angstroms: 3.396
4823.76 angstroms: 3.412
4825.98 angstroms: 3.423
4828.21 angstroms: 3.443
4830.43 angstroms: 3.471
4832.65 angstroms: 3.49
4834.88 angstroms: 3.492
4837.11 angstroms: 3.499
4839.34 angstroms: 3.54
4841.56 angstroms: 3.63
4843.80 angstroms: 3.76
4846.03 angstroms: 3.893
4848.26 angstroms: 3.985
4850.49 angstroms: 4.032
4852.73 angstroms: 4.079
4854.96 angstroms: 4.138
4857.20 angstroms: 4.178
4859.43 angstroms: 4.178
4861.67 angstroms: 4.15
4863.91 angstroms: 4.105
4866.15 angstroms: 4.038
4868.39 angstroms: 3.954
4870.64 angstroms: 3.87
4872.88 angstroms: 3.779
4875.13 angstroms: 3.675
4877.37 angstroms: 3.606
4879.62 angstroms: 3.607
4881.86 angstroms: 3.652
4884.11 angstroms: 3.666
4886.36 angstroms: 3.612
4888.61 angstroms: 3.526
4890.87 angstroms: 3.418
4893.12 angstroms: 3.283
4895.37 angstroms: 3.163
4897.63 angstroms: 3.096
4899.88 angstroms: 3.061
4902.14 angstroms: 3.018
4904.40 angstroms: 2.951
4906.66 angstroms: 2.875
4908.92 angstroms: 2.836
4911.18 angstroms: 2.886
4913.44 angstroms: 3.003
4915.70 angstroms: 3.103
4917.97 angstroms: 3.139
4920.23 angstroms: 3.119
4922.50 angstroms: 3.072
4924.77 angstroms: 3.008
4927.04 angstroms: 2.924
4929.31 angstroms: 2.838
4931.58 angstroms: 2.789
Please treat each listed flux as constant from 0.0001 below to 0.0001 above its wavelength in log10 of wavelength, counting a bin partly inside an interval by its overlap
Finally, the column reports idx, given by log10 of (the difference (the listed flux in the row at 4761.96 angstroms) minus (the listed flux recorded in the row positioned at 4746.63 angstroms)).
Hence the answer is -0.30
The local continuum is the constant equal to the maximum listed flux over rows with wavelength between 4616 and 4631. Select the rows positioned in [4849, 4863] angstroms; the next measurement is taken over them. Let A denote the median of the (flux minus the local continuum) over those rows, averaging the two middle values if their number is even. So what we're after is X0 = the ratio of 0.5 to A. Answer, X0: 0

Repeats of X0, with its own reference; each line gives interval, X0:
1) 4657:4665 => -2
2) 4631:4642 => -7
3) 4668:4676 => -5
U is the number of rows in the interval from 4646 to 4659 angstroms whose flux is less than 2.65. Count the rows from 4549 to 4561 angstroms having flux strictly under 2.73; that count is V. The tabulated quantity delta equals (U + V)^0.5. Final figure 3.5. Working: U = 6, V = 6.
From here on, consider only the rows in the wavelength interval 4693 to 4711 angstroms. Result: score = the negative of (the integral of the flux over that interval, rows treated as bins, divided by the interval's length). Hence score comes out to -2.74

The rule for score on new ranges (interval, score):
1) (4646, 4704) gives -2.56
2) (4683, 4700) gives -2.68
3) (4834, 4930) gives -3.50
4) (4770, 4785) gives -2.76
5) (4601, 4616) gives -2.49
